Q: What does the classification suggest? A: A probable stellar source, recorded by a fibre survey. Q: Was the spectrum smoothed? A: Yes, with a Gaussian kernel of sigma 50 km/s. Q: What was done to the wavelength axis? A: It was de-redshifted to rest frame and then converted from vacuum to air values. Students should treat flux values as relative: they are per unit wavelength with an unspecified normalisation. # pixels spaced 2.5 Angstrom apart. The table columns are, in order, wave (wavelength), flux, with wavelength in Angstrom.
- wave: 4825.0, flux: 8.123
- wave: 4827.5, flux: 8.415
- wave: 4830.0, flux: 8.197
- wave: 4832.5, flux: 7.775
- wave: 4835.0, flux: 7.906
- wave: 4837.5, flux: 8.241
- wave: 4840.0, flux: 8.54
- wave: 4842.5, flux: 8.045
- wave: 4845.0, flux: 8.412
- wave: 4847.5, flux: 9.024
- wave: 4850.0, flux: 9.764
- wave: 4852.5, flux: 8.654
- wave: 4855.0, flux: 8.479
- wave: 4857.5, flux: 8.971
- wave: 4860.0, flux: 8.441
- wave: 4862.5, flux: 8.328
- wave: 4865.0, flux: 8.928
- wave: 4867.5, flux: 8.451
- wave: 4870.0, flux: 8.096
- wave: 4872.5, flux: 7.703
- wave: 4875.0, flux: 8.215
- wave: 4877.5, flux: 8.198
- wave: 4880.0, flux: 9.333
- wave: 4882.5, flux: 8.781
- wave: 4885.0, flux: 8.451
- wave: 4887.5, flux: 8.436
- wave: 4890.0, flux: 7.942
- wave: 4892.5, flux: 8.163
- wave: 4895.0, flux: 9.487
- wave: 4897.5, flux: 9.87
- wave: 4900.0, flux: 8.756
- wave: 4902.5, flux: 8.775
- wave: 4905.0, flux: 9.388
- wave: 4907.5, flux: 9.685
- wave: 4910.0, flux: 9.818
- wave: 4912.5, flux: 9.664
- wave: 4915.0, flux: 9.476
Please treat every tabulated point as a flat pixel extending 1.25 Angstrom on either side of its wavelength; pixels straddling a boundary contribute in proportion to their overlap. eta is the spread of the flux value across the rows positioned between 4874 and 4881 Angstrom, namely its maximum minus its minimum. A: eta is 1.1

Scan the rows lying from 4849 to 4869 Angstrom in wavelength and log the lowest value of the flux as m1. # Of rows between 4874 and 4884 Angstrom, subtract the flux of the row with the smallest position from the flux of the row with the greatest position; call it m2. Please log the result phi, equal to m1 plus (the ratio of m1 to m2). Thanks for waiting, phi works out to 23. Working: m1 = 8.328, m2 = 0.6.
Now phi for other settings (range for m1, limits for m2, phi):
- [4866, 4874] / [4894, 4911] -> 31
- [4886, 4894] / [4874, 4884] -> 22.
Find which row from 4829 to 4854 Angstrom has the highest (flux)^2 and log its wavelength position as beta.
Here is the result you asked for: 4850.0 Angstrom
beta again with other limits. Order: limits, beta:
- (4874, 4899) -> 4897.5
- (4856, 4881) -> 4880.0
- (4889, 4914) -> 4897.5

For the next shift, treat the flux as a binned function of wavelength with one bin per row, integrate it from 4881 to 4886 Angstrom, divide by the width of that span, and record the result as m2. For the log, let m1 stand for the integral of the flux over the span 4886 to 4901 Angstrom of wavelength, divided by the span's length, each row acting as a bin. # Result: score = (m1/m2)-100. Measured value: -99.0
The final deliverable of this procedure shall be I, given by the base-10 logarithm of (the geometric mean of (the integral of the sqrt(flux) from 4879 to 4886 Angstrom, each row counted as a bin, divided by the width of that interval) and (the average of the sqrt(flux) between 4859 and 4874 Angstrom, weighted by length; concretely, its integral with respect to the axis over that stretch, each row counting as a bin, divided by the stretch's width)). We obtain 0.467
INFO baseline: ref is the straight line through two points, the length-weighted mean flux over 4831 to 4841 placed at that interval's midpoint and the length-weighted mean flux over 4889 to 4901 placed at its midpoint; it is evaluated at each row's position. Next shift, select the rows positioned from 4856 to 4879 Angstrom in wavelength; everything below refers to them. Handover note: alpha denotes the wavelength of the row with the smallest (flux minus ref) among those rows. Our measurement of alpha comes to 4872.5 Angstrom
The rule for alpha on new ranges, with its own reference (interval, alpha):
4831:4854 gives 4832.5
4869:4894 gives 4872.5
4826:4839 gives 4832.5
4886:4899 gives 4890.0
